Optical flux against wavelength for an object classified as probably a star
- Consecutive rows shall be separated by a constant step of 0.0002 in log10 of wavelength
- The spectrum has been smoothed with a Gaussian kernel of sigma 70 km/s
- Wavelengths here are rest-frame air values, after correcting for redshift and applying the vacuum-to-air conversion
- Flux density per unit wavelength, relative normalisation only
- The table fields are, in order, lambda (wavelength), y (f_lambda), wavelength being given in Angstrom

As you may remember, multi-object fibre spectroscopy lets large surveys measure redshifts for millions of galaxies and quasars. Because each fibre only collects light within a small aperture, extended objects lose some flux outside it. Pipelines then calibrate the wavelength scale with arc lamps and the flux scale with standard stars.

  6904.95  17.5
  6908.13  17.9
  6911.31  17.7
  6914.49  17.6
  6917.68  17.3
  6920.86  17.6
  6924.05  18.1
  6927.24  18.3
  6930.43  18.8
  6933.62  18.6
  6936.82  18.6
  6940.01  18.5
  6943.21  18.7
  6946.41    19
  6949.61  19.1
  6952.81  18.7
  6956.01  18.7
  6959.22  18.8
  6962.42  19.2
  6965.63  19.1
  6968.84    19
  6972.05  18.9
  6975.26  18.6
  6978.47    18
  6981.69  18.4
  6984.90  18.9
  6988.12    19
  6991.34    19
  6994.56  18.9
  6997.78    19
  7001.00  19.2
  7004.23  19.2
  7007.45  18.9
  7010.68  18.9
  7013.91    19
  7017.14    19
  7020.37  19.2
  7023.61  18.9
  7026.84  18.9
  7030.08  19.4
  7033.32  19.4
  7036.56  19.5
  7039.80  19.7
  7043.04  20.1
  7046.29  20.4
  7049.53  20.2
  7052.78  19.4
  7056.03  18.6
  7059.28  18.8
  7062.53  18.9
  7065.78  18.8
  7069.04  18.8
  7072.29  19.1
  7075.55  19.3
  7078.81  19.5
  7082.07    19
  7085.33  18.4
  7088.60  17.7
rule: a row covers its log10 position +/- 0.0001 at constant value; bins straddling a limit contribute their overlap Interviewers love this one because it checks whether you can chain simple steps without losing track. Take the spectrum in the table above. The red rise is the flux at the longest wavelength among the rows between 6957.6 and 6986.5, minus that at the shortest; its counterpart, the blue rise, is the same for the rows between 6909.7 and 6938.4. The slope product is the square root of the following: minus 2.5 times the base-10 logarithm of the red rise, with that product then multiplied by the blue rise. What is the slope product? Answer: 1.5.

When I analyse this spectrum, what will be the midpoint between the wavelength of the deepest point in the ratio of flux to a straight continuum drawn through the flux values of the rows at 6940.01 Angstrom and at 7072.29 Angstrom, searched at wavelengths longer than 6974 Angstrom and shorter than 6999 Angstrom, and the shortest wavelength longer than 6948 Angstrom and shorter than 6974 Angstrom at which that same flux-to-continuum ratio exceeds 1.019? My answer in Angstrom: 6964.0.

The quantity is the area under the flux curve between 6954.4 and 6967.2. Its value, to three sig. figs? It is 243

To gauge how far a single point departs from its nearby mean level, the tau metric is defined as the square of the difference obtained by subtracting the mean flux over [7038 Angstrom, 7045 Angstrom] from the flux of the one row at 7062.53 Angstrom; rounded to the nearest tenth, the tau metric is 1.0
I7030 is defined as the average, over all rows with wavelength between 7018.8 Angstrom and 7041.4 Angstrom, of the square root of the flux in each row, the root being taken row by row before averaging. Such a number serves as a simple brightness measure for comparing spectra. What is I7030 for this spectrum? 4.39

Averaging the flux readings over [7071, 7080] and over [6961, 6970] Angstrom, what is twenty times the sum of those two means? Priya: 768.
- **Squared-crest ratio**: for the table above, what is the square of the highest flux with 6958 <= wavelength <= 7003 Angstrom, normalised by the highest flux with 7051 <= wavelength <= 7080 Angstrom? 18.9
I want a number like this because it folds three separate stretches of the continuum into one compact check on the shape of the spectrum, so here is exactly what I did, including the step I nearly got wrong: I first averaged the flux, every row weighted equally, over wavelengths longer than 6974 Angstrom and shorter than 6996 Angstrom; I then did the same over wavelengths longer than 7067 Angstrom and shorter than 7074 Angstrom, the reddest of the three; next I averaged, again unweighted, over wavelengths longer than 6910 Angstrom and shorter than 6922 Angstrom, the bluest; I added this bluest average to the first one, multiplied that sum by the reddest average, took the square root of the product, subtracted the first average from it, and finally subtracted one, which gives 6.5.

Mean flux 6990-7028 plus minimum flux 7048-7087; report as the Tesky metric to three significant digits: 37.4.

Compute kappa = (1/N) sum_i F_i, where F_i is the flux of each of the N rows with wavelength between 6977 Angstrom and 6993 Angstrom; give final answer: 18.66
